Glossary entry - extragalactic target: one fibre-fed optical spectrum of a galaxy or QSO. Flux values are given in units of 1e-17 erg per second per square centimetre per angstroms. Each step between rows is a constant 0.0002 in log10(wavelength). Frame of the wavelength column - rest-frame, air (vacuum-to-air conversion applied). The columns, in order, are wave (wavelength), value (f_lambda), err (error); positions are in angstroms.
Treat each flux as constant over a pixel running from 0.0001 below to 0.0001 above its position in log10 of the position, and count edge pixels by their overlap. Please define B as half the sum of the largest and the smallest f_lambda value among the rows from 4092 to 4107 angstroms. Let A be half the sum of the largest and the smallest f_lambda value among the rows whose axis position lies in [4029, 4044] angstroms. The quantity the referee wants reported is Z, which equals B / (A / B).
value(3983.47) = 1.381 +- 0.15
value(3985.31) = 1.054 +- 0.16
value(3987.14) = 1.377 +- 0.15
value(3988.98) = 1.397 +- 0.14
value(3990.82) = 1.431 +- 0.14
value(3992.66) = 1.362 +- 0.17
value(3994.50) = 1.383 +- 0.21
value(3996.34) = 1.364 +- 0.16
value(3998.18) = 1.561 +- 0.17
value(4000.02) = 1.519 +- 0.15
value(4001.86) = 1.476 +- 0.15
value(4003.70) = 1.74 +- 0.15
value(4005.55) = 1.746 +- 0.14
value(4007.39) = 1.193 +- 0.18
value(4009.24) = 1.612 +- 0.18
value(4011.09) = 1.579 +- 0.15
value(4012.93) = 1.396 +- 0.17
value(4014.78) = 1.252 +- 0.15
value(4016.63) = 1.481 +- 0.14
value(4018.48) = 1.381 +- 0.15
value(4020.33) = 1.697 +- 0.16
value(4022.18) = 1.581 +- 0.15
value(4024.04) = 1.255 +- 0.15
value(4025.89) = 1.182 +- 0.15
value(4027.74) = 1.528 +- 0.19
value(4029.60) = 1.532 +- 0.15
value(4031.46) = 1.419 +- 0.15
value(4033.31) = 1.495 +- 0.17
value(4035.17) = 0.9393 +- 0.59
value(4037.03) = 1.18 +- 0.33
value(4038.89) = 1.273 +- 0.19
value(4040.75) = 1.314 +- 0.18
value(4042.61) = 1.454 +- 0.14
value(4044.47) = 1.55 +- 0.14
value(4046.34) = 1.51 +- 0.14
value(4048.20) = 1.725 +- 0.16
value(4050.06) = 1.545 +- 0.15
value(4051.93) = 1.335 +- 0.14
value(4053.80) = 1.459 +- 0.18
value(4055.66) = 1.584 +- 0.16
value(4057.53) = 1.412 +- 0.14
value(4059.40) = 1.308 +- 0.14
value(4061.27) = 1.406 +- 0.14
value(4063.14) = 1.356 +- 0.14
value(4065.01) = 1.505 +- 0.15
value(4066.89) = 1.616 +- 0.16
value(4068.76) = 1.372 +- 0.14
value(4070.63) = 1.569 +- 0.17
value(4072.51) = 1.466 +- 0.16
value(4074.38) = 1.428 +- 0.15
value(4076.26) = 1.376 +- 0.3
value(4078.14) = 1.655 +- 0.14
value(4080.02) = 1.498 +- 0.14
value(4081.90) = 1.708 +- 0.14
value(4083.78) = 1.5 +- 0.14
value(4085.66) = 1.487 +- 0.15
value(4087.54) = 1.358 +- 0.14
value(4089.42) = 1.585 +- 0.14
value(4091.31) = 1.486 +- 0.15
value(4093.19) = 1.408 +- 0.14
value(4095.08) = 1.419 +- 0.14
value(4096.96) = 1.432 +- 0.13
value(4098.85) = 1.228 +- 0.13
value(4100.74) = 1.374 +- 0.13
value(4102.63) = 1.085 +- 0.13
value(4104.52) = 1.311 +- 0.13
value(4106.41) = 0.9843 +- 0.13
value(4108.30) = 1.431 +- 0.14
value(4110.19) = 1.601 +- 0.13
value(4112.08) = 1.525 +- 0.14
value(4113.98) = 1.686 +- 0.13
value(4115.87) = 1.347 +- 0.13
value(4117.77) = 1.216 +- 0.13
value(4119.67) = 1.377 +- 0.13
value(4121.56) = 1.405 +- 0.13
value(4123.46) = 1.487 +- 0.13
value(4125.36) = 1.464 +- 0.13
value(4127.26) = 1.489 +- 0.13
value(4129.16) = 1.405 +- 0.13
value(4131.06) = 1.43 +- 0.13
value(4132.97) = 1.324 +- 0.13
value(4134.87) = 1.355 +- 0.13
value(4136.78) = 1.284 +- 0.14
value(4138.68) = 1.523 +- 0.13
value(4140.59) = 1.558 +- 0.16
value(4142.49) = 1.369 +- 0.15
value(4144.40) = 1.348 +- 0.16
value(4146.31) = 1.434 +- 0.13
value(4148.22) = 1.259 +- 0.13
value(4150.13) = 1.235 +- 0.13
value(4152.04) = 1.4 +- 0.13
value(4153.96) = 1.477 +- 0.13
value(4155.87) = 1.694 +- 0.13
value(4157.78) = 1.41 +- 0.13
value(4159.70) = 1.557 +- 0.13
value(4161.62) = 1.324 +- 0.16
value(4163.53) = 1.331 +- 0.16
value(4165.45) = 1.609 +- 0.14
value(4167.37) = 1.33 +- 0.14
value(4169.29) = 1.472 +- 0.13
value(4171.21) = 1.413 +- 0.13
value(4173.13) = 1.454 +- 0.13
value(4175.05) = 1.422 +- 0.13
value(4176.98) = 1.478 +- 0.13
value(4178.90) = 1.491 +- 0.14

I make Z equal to 1.18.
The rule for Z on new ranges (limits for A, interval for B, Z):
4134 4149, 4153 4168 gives 1.62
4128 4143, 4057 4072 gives 1.50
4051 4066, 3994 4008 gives 1.49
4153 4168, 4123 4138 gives 1.27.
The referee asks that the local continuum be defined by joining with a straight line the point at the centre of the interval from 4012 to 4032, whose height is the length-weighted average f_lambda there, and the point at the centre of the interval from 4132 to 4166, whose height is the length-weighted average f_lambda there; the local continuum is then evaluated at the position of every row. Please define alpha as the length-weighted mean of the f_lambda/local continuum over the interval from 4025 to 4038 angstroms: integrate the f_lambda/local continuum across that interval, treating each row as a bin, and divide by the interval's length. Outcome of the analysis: 0.93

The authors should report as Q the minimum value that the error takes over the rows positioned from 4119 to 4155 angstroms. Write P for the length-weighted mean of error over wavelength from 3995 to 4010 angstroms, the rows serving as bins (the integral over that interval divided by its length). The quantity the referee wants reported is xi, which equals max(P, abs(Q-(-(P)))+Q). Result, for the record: 0.421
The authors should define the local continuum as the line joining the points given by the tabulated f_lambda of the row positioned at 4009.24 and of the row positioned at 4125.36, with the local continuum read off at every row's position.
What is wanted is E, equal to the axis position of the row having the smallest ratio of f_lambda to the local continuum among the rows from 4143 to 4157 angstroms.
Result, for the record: 4150.13 angstroms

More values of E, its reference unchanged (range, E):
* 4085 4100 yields 4098.85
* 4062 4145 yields 4106.41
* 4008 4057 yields 4035.17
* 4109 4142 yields 4117.77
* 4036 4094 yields 4037.03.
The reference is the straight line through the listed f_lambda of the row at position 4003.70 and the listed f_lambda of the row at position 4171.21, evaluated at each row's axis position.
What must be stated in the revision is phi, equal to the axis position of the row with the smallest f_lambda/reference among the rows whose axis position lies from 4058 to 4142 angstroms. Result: 4106.41 angstroms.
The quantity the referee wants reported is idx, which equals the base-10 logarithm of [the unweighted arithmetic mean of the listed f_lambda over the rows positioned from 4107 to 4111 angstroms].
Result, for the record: 0.18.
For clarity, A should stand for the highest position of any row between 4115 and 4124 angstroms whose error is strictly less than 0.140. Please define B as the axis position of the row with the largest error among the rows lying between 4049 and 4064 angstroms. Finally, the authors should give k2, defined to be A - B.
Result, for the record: 69.7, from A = 4123.46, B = 4053.80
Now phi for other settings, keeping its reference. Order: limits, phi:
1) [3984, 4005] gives 3985.31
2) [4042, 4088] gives 4059.40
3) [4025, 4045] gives 4035.17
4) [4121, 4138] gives 4136.78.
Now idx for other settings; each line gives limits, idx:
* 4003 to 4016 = 0.18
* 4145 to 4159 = 0.15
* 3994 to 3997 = 0.14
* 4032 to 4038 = 0.08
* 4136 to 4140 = 0.15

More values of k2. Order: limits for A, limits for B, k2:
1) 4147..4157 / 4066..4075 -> 85.2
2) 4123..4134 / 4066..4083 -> 56.7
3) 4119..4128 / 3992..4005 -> 132.8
